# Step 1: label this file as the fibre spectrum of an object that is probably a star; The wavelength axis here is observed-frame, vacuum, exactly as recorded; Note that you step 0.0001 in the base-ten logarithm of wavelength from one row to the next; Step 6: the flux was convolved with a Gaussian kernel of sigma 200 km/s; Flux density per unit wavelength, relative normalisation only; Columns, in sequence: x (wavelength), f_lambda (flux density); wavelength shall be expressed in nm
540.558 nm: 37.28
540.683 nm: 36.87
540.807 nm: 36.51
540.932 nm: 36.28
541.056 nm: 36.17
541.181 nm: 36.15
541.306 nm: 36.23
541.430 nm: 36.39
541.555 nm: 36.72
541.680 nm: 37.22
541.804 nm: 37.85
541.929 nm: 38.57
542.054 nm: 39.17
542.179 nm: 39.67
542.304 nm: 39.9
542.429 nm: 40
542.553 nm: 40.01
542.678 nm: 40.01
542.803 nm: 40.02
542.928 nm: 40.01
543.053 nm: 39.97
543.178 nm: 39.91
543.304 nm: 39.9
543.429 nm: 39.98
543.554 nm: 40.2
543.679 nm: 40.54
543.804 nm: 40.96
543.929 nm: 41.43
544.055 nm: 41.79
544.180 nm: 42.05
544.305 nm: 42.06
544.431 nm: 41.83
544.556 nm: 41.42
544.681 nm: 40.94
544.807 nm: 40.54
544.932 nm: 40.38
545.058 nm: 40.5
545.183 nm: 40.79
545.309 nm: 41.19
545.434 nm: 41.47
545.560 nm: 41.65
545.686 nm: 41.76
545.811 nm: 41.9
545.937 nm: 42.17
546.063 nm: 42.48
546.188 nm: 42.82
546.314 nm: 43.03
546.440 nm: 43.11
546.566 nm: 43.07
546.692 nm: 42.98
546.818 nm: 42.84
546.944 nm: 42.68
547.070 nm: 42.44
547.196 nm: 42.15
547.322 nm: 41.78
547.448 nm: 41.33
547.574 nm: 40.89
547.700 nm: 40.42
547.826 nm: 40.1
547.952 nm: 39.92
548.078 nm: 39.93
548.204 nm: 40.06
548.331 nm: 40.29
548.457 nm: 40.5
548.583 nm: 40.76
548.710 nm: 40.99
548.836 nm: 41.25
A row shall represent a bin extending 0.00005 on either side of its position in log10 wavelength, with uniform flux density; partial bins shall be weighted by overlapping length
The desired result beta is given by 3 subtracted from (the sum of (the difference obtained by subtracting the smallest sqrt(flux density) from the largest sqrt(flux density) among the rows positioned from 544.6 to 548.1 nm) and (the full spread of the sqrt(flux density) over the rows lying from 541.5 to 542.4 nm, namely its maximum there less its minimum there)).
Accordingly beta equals -2.50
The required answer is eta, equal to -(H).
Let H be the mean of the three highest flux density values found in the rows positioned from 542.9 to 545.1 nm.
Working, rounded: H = 42.0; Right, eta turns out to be -42.0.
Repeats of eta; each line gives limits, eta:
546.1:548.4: -43.1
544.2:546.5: -43.0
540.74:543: -40.0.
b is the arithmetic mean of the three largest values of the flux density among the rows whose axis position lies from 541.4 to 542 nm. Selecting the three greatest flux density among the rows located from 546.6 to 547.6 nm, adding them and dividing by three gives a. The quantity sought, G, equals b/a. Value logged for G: 0.88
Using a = 43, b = 37.9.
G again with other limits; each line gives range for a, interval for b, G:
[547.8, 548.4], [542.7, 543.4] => 1.00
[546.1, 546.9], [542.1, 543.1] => 0.93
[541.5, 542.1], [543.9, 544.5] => 1.09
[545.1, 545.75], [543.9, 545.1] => 1.01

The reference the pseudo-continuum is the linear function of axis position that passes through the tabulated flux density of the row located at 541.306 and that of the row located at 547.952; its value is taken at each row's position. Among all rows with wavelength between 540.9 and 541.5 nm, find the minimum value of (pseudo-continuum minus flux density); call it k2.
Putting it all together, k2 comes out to -0.3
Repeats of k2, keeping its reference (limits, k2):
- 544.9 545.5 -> -2.9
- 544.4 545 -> -3.9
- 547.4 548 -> -1.7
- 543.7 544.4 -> -4.2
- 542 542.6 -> -3.1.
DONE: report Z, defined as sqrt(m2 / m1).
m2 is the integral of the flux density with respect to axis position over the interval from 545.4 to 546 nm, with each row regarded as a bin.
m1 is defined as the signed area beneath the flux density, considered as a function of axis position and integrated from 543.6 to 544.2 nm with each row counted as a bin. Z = 1.01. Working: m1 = 24.8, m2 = 25.1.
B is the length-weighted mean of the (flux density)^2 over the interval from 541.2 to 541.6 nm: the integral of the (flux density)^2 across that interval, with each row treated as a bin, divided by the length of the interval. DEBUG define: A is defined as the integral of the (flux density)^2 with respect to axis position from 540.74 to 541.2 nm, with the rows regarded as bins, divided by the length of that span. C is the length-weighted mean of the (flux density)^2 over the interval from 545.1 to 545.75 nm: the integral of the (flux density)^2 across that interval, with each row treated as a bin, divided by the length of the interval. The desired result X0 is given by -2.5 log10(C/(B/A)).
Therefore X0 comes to -8.08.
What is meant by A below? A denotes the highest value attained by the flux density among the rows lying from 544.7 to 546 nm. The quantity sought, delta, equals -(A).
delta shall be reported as -42.2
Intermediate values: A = 42.17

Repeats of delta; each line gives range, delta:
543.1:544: -41.4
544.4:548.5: -43.1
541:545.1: -42.1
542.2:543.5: -40.0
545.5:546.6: -43.1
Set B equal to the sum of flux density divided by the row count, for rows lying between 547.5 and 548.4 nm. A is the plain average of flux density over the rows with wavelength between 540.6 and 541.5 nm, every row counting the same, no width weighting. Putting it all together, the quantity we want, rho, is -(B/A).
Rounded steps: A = 36.4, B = 40.2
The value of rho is -1.11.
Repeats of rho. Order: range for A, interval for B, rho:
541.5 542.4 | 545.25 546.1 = -1.09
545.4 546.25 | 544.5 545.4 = -0.97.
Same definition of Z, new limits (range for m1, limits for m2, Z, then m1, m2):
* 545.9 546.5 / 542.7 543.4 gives 1.04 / 25.6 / 27.9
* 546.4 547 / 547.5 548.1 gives 0.97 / 25.7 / 24.2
